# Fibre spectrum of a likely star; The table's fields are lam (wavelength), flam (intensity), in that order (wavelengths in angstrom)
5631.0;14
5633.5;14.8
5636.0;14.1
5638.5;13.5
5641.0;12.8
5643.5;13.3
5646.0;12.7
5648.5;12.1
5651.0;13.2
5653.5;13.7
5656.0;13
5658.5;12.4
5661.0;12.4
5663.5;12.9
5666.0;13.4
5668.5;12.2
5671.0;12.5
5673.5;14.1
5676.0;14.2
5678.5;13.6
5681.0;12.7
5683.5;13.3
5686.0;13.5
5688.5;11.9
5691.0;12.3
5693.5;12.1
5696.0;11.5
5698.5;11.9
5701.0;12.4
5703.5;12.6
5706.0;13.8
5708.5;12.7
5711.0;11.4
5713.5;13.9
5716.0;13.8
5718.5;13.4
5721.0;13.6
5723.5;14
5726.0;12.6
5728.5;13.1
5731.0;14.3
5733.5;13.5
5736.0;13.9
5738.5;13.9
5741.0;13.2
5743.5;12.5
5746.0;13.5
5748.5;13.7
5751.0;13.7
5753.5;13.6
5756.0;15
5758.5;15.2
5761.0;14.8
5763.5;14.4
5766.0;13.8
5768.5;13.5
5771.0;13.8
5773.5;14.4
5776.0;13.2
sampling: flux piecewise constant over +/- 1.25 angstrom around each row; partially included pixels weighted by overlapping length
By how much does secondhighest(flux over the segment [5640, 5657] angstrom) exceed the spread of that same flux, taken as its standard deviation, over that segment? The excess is 12.8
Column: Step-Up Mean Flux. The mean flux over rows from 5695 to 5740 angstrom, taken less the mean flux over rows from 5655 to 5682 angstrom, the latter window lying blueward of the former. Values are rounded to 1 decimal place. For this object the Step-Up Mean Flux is 0.1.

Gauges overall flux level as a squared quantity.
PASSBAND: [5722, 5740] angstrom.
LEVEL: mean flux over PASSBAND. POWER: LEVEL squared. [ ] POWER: 185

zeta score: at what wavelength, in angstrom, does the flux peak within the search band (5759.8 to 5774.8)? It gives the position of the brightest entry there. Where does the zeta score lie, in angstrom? 5761.0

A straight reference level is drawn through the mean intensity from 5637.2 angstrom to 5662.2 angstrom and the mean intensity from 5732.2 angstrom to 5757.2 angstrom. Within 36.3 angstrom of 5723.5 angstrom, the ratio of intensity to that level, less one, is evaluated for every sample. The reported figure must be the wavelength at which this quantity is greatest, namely 5758.5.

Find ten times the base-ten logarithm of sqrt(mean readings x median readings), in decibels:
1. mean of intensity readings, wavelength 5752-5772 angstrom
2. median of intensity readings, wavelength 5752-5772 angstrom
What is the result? 11.5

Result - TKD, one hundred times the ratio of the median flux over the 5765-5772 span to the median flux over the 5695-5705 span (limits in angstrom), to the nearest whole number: 114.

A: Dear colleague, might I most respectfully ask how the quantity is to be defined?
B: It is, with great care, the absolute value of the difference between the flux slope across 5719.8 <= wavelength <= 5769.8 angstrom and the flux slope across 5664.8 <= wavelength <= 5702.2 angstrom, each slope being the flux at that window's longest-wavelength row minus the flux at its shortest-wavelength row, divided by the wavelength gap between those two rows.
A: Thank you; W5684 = 0.026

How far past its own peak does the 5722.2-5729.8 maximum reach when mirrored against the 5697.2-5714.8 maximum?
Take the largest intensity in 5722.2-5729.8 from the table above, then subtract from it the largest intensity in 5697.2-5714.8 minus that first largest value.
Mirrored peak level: 14.1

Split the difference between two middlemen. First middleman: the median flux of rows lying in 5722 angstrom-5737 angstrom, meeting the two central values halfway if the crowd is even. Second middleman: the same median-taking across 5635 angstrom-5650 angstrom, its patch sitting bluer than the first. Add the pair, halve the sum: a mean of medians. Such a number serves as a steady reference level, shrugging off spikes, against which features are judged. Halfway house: 13.4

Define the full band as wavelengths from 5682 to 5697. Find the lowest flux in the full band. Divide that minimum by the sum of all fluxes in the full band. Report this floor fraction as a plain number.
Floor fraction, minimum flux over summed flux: 0.154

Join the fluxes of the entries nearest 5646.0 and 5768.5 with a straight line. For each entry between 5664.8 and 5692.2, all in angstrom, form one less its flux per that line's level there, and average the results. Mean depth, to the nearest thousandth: -0.012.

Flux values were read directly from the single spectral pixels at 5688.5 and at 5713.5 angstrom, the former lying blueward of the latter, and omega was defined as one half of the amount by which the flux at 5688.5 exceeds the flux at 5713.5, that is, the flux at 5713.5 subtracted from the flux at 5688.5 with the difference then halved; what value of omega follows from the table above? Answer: -1.0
